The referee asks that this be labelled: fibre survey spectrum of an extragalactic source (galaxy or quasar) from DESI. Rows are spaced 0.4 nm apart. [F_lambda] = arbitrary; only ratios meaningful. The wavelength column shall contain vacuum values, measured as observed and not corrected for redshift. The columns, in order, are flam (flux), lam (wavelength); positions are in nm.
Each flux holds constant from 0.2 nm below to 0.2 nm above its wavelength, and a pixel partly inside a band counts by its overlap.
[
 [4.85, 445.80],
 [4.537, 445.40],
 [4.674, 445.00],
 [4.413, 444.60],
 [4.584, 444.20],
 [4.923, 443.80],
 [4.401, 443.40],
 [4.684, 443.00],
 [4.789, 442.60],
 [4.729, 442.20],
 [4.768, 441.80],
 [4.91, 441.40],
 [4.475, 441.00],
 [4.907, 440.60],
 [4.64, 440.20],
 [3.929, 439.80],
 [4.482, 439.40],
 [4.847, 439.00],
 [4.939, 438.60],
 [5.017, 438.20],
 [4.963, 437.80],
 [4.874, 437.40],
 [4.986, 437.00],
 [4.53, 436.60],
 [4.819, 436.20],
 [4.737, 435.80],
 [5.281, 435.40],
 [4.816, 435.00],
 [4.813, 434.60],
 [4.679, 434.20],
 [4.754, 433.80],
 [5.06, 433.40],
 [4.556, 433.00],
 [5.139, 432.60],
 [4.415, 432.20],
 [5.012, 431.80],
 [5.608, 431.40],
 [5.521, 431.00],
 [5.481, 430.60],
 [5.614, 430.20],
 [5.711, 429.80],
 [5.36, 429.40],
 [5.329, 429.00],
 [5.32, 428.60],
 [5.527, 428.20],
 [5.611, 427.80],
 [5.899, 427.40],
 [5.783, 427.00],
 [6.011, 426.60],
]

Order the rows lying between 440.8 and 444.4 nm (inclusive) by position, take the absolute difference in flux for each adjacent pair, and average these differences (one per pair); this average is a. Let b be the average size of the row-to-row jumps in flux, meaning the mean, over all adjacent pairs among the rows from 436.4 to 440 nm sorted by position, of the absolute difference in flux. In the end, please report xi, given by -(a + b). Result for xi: -0.47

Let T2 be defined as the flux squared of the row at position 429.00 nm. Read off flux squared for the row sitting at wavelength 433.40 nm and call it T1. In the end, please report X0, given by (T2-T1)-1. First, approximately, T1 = 25.6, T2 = 28.4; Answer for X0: 2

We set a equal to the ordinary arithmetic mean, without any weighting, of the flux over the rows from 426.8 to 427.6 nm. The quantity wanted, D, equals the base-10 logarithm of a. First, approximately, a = 5.84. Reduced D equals 0.77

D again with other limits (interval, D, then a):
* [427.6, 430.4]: 0.74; 5.50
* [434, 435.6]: 0.69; 4.90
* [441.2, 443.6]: 0.67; 4.71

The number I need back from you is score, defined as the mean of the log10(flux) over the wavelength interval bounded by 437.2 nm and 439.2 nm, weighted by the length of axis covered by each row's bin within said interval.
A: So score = 0.693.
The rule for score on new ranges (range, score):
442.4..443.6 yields 0.665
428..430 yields 0.736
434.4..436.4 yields 0.689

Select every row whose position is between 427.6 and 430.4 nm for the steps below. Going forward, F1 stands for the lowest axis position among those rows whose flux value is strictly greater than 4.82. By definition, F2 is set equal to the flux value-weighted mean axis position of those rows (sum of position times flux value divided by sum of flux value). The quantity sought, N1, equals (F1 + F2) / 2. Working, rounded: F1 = 427.80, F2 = 429.00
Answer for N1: 428.40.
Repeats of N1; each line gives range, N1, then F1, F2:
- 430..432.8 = 430.78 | 430.20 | 431.36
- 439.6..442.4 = 440.82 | 440.60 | 441.03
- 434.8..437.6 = 435.80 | 435.40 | 436.19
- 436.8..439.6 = 437.59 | 437.00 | 438.18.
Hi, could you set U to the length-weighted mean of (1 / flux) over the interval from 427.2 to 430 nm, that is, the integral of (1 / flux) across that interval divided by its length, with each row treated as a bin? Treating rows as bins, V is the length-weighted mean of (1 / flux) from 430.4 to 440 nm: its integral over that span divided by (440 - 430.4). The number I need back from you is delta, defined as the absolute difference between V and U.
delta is 0.025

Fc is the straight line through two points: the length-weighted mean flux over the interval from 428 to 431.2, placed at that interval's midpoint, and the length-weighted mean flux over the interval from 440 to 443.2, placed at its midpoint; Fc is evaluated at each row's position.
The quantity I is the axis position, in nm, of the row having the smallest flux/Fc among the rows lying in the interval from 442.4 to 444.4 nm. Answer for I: 443.40 nm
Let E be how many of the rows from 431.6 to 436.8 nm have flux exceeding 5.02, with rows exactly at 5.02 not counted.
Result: 3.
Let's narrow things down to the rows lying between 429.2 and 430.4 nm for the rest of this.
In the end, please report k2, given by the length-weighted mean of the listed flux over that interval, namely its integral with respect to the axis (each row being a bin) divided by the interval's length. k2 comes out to 5.56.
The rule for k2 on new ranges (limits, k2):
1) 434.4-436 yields 4.91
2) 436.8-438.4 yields 4.96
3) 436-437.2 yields 4.78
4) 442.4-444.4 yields 4.68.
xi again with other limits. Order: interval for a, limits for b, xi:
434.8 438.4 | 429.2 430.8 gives -0.46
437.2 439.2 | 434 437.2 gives -0.36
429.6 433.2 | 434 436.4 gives -0.60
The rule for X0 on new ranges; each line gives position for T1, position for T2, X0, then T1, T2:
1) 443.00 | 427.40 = 12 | 21.9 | 34.8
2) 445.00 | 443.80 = 1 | 21.8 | 24.2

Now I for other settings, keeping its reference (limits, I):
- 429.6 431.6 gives 430.60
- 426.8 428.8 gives 428.60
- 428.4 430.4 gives 428.60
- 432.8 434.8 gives 433.00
